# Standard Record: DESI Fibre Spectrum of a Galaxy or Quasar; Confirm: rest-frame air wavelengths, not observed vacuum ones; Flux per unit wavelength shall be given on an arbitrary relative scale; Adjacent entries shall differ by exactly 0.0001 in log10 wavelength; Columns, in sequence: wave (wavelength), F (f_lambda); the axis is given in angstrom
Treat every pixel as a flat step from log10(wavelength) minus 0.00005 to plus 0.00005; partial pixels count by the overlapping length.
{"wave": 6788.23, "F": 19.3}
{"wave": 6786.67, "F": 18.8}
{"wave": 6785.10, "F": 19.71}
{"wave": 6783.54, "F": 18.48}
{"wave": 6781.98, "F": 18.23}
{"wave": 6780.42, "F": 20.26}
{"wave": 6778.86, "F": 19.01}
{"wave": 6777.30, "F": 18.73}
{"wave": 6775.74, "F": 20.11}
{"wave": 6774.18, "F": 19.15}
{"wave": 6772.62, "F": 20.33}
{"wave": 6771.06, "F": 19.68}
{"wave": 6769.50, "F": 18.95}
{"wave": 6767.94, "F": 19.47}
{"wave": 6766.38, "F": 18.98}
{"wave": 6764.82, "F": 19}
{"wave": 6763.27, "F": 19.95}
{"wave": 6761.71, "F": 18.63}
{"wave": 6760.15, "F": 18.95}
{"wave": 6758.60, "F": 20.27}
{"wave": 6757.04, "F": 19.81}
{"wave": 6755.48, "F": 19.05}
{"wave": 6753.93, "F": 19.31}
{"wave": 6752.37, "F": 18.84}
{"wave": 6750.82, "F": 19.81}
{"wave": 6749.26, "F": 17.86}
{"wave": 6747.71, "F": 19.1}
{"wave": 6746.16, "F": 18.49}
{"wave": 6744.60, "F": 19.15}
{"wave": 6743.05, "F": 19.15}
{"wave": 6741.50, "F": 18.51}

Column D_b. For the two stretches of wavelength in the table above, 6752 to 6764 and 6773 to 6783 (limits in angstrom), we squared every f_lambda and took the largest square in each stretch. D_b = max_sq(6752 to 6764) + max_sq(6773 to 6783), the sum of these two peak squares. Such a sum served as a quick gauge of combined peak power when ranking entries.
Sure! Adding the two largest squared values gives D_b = 821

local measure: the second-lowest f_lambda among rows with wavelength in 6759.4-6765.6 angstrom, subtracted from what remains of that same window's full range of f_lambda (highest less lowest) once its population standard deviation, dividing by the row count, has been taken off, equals -18.1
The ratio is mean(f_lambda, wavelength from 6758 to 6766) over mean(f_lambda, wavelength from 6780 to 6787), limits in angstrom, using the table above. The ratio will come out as 1.01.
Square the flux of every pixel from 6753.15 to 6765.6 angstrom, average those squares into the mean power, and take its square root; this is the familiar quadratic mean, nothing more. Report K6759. 19.4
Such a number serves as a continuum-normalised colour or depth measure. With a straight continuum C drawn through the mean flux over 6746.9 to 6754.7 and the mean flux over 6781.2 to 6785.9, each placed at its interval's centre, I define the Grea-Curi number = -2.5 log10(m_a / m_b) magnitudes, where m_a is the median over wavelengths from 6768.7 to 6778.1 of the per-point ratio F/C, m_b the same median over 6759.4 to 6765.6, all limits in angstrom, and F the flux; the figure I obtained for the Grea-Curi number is -0.03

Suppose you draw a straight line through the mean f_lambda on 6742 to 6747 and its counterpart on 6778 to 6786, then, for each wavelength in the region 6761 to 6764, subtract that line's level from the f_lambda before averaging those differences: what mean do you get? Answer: 0.3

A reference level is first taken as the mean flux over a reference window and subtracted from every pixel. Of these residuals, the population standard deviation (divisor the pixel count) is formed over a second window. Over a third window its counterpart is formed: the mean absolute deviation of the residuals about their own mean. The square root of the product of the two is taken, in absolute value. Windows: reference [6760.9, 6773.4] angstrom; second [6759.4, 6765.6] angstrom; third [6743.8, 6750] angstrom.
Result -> 0.484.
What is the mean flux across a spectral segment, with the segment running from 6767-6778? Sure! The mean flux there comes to 19.5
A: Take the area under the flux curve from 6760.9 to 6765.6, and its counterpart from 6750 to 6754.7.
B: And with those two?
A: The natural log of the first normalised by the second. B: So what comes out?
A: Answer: -0.005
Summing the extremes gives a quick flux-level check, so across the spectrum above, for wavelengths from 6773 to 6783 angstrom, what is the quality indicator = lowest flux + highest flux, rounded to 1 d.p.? 38.5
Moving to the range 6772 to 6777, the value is 39.5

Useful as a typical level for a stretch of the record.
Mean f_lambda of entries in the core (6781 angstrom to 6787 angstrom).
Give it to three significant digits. 18.8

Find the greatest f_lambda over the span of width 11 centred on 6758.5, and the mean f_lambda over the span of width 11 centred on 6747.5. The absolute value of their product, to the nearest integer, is 383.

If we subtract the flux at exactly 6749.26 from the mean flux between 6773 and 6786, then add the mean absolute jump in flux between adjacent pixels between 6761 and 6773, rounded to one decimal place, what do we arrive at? 2.0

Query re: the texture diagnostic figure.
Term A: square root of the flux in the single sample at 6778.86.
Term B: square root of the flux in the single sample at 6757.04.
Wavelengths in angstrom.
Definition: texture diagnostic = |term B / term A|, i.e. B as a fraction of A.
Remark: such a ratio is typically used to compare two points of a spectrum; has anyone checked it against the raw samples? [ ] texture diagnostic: 1.02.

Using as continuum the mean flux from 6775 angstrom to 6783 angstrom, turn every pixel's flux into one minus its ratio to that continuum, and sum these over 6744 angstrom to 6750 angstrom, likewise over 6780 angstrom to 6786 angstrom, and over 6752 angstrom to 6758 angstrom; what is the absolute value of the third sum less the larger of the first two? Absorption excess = 0.125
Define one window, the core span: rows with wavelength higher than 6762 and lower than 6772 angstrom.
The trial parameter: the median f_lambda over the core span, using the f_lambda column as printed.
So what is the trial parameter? 19.2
